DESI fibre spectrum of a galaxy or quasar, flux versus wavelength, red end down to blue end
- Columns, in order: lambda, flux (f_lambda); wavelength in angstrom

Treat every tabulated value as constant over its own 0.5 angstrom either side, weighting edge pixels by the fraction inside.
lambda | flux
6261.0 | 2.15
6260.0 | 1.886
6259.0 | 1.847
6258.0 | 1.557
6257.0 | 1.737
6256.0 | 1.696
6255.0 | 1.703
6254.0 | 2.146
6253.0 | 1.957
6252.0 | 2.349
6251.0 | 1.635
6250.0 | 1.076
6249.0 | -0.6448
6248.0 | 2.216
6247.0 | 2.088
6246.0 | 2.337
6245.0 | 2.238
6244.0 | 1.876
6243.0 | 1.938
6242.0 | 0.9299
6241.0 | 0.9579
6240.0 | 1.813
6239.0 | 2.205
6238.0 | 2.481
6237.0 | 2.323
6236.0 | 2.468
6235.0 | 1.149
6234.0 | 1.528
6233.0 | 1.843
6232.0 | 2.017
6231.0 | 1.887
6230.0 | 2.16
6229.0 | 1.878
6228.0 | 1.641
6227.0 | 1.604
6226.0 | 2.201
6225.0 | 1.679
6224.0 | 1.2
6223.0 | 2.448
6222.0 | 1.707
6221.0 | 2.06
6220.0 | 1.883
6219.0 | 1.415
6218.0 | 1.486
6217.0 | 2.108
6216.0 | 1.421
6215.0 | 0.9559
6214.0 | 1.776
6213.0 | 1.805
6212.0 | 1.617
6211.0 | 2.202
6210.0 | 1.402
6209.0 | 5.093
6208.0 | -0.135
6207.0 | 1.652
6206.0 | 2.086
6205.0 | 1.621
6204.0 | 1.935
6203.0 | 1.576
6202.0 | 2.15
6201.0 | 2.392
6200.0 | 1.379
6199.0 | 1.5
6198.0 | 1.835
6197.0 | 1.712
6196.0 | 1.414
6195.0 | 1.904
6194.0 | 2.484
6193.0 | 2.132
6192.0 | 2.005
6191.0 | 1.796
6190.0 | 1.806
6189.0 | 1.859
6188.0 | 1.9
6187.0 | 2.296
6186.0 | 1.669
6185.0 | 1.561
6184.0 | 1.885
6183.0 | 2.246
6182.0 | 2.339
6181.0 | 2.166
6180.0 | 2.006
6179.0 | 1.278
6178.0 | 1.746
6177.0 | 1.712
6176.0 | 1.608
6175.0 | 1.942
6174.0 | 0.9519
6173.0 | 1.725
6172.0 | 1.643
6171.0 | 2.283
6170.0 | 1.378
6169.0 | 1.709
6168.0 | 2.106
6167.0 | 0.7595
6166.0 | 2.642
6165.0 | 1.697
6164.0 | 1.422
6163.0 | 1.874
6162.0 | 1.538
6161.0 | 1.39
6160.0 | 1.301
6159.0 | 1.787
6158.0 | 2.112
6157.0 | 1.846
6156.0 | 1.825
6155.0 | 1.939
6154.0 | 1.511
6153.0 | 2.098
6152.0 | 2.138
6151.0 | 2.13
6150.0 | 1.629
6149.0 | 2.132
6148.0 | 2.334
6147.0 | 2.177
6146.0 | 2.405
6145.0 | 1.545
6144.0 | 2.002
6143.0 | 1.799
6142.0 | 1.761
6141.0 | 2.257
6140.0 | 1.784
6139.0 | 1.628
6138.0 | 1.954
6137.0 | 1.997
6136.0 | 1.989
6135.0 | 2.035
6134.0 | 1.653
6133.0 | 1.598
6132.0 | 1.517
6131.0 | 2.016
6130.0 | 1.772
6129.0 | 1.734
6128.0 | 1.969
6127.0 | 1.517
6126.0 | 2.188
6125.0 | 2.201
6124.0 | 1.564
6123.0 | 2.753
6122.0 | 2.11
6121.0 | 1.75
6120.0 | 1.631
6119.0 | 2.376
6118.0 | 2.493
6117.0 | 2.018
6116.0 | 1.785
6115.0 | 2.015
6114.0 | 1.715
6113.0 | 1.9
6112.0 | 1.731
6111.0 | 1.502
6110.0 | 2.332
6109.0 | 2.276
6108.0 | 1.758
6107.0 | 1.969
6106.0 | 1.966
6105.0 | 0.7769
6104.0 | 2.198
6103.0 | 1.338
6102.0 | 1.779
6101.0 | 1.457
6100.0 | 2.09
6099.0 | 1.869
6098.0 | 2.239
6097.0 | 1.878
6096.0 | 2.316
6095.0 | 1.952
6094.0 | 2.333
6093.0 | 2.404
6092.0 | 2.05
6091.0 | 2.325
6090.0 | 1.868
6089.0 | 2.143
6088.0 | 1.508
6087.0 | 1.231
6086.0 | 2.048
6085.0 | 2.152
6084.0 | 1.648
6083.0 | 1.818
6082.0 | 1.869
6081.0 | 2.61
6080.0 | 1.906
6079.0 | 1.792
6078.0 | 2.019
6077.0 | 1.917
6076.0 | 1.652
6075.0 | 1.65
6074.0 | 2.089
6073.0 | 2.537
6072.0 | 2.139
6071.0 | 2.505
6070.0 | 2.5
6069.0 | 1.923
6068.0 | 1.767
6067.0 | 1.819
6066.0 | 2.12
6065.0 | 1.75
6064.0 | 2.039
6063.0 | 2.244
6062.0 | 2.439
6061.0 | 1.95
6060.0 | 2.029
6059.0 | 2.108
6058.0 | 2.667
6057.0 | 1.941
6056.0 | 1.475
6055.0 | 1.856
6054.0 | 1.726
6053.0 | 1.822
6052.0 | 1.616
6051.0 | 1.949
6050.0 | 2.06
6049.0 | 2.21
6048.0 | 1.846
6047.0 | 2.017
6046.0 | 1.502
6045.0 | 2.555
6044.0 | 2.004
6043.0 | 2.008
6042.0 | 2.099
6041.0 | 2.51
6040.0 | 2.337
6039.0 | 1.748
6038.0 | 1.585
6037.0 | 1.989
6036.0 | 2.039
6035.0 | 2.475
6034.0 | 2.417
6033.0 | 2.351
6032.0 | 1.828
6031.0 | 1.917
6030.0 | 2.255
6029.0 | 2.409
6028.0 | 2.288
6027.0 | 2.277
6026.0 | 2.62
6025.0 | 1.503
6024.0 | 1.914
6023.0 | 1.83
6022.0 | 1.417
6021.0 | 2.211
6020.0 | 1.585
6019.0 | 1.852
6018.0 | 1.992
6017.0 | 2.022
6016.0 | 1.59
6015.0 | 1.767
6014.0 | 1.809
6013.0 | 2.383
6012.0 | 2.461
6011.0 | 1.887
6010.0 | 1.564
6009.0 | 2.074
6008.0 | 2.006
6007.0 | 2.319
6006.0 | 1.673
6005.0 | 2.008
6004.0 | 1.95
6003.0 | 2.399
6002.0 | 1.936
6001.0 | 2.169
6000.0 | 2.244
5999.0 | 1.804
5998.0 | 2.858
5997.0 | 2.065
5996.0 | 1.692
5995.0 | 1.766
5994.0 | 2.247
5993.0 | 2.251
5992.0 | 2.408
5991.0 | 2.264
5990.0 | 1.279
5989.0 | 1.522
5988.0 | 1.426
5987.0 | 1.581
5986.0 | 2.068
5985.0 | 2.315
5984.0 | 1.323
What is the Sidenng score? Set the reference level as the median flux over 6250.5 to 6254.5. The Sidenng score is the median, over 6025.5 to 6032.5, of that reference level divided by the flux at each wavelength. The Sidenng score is 0.90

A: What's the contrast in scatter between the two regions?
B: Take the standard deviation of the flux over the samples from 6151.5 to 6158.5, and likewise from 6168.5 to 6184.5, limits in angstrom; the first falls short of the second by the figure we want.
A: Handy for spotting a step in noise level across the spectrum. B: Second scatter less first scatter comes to 0.16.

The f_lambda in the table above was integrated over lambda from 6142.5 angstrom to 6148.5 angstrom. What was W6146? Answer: 12.3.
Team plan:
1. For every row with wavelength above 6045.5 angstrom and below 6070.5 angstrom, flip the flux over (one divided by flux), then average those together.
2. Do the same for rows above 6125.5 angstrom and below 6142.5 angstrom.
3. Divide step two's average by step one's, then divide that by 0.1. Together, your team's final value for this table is 10.64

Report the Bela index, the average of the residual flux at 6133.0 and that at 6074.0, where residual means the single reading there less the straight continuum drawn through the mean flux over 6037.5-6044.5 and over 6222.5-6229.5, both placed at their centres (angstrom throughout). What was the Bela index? -0.12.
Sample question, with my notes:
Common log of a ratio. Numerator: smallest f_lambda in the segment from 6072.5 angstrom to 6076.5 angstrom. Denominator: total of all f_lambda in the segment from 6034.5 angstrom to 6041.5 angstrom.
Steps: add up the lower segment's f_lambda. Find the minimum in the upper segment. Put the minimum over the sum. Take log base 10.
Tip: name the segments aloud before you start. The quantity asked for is -0.95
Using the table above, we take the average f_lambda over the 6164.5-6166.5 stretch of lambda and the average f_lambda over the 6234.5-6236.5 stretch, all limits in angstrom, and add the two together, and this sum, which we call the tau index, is 3.98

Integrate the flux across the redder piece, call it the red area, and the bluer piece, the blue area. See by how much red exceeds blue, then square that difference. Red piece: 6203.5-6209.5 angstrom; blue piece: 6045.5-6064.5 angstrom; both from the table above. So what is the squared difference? 637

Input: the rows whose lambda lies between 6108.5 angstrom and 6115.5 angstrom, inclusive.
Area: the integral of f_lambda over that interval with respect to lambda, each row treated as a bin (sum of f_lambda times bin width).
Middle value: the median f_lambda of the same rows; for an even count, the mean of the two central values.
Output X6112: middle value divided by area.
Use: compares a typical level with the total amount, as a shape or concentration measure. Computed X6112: 0.14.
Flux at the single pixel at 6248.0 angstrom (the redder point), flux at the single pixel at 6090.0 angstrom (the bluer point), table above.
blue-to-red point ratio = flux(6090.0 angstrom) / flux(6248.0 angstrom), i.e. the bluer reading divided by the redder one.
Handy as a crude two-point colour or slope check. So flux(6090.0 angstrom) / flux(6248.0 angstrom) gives 0.84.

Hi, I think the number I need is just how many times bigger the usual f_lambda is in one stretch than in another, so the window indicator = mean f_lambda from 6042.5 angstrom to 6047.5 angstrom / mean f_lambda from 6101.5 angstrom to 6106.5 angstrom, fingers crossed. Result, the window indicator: 1.3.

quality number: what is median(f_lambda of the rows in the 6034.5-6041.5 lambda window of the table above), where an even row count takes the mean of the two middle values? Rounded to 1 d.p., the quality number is 2.0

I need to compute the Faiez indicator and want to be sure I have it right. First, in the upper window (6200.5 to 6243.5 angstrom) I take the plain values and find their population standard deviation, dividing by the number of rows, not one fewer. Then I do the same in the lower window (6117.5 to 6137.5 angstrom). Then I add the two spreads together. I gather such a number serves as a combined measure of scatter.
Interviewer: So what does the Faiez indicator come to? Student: 1.04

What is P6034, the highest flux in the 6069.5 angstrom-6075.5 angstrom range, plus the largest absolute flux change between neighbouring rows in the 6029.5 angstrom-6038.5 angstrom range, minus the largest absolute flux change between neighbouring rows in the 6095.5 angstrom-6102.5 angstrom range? 2.4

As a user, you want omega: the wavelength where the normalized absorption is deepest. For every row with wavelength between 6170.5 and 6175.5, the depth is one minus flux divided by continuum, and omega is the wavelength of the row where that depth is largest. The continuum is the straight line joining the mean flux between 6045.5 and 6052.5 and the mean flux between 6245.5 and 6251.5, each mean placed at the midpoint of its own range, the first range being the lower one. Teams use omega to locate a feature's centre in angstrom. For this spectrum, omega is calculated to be 6174.0 angstrom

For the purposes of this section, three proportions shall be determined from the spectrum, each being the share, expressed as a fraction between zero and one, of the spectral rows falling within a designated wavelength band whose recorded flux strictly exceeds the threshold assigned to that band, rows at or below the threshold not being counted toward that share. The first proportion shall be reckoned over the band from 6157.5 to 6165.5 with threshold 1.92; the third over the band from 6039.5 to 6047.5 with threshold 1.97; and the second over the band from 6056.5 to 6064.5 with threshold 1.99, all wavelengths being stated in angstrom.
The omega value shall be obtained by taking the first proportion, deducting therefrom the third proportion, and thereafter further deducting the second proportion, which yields -1.50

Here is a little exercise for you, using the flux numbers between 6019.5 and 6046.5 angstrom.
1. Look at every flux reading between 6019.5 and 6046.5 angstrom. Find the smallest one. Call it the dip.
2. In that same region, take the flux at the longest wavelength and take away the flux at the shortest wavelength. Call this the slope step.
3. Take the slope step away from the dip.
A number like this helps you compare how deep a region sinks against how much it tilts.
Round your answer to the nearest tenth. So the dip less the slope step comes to 1.5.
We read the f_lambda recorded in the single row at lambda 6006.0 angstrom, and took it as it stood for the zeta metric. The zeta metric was 1.673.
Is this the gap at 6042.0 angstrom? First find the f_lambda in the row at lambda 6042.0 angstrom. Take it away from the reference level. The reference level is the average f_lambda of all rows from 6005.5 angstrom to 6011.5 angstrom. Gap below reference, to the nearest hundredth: -0.18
